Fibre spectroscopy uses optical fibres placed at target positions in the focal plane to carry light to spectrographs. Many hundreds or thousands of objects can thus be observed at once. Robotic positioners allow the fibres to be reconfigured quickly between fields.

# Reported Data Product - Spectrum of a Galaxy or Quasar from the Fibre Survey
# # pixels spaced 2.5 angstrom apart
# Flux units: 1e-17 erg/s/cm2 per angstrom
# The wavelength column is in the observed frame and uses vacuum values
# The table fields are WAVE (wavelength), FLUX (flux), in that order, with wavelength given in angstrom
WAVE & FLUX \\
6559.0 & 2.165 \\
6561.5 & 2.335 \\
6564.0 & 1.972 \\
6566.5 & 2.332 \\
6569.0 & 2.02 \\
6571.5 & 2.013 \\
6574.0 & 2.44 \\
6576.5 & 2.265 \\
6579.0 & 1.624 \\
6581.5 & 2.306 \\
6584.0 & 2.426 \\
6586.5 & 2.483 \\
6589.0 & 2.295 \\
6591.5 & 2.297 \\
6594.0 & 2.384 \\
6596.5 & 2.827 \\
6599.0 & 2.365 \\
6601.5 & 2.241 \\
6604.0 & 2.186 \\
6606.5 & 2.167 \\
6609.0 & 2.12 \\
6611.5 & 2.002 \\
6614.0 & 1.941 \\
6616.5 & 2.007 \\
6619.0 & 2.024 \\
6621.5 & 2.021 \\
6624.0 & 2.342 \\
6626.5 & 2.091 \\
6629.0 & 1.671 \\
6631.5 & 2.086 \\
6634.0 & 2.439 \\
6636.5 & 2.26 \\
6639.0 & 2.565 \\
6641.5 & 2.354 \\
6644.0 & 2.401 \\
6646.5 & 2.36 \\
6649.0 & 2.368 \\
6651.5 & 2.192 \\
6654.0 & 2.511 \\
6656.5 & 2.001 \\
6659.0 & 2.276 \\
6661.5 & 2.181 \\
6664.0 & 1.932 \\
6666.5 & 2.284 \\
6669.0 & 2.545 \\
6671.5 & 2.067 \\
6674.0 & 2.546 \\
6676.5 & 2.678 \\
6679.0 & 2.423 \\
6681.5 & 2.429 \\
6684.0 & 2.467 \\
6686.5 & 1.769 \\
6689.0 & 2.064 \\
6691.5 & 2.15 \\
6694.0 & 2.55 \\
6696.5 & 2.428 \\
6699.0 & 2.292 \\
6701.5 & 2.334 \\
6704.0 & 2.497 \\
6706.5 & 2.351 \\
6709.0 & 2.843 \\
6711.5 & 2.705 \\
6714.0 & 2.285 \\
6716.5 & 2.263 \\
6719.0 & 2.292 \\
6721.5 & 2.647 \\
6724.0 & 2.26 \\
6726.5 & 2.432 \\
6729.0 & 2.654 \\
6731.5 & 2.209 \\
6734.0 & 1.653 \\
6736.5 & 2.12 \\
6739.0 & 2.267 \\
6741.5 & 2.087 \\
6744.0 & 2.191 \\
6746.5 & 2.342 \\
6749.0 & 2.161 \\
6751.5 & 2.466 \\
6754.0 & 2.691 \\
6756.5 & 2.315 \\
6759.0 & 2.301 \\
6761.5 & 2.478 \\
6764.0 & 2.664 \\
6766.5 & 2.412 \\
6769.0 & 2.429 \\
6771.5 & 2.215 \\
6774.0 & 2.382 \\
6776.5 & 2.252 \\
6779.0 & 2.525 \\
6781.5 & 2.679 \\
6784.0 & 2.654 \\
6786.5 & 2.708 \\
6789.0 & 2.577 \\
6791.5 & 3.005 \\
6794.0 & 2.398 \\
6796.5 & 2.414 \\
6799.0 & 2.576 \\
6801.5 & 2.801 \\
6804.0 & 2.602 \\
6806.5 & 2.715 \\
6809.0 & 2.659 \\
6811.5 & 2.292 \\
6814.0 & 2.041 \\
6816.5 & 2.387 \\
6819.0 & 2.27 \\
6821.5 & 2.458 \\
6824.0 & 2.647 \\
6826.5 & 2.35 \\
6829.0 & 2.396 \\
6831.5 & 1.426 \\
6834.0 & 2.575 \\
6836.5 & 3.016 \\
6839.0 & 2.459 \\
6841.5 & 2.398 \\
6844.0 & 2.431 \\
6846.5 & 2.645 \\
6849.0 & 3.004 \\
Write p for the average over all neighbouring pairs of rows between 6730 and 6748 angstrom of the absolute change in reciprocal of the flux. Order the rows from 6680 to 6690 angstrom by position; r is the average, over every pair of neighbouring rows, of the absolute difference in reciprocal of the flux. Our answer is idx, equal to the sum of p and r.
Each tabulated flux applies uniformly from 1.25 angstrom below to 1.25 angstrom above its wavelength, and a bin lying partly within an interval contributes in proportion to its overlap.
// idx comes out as 0.150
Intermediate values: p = 0.068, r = 0.082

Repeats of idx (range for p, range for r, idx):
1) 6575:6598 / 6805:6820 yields 0.106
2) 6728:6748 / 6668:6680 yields 0.129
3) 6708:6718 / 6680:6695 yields 0.098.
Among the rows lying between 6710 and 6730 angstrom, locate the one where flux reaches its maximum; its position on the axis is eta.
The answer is 6711.5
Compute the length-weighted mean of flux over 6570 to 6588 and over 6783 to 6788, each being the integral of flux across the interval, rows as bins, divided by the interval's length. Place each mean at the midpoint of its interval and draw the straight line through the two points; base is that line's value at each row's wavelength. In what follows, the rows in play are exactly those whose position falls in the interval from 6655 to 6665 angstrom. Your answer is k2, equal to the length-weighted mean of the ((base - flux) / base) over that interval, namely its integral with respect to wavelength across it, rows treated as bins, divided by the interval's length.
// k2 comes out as 0.120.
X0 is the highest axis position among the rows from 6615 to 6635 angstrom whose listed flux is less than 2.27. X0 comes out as 6631.5 angstrom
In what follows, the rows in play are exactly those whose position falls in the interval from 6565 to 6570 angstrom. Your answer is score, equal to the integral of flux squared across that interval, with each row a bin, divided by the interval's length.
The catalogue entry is 4.7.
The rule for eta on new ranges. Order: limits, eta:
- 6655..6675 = 6674.0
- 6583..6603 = 6596.5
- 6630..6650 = 6639.0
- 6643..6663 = 6654.0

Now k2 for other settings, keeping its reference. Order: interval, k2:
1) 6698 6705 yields 0.048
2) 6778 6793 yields -0.004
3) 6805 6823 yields 0.121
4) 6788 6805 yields 0.028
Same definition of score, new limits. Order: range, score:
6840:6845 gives 5.8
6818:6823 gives 5.7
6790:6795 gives 7.4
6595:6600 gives 6.8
